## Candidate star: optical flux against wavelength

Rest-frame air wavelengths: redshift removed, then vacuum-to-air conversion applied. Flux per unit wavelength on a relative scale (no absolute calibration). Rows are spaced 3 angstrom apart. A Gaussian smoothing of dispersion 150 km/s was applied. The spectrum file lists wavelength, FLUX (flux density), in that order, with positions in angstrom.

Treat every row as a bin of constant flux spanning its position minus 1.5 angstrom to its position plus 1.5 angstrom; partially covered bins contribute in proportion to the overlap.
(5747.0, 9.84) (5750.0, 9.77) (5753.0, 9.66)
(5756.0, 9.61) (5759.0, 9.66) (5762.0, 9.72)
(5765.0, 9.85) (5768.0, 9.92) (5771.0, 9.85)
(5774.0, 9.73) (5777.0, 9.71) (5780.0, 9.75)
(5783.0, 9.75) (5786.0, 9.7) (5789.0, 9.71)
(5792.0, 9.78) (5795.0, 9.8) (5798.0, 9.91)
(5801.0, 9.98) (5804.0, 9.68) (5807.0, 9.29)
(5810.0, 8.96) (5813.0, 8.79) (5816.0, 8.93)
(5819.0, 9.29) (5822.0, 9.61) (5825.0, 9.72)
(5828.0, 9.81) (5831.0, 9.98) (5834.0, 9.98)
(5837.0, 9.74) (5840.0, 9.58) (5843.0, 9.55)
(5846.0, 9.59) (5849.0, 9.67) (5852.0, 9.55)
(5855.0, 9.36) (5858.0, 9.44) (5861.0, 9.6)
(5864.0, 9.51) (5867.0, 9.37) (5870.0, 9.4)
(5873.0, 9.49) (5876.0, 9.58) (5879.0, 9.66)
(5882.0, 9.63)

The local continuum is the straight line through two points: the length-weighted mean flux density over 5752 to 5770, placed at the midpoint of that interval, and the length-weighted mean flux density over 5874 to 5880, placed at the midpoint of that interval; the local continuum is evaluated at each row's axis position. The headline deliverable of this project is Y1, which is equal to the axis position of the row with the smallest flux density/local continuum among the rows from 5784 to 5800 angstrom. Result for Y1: 5786.0 angstrom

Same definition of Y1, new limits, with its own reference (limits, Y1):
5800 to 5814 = 5813.0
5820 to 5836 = 5822.0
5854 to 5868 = 5855.0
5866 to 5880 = 5867.0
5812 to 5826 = 5813.0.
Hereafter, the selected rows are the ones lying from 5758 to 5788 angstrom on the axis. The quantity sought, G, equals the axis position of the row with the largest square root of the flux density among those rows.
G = 5768.0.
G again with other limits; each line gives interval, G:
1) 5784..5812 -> 5801.0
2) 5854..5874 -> 5861.0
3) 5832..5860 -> 5834.0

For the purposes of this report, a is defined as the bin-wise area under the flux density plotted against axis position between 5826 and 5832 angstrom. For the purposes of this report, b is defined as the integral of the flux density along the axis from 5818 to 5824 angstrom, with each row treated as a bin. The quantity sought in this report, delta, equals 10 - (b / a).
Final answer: 9.039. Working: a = 59.2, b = 56.9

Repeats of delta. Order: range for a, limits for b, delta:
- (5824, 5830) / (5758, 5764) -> 9.008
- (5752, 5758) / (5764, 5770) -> 8.974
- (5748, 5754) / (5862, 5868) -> 9.028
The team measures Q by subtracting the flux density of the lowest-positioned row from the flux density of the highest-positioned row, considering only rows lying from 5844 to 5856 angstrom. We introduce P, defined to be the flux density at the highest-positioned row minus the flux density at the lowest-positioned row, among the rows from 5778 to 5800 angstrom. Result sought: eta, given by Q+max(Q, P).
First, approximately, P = 0.16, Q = -0.23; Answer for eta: -0.1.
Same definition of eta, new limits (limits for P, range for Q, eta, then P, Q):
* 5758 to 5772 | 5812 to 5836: 2.4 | 0.19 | 1.19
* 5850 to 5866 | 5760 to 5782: 0.1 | -0.04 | 0.03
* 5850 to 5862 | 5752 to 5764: 0.1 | 0.05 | 0.06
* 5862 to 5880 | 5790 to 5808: -0.3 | 0.15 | -0.49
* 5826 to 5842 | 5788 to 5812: -1.0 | -0.23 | -0.75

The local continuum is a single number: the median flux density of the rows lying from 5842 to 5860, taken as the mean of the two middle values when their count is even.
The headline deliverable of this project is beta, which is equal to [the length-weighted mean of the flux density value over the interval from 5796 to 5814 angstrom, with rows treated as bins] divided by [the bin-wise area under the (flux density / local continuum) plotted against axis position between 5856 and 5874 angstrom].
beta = 0.530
